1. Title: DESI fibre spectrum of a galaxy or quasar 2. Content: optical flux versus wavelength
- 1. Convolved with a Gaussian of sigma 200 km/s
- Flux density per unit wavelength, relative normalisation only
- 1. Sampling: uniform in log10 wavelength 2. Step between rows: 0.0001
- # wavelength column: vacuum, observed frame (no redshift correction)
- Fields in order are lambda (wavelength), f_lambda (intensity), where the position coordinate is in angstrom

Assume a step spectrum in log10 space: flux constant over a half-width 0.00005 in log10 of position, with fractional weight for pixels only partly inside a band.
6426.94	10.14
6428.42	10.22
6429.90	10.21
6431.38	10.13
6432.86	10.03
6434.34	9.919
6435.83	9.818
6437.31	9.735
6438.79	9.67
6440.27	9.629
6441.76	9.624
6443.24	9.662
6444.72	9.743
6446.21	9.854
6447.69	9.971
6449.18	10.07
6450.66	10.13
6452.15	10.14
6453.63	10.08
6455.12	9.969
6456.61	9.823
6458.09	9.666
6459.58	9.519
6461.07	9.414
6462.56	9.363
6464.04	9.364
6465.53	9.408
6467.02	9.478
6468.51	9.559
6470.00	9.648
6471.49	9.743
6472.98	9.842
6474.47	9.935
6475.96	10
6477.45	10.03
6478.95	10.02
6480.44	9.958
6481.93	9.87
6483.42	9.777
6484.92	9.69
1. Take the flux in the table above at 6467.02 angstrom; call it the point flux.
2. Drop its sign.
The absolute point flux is 9.5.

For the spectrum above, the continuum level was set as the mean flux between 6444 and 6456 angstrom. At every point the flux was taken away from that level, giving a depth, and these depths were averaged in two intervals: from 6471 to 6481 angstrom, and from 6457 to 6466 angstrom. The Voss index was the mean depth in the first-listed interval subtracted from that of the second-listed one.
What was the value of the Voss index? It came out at 0.5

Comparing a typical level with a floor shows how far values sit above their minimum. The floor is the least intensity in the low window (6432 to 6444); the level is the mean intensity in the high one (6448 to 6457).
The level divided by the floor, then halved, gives 0.521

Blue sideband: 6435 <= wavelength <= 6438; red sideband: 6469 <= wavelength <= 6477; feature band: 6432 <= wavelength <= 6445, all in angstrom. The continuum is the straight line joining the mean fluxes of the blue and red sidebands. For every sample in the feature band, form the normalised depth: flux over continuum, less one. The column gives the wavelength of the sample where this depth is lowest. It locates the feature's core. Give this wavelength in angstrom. 6441.76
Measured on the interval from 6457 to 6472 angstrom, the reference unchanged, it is 6464.04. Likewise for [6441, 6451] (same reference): 6441.76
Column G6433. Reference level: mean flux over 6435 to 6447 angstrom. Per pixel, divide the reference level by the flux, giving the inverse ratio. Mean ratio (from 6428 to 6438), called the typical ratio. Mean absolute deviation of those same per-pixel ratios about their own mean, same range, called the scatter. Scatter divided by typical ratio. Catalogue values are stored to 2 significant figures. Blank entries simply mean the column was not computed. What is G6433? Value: 0.016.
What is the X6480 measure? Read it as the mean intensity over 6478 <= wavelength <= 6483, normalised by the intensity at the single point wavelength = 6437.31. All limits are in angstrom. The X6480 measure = 1.02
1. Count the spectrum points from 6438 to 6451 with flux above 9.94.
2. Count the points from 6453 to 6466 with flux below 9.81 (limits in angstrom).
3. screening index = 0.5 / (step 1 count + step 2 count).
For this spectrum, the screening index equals 0.056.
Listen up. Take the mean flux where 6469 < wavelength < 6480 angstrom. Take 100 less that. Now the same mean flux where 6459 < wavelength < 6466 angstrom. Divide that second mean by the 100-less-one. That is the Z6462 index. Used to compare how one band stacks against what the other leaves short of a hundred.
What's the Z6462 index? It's 0.104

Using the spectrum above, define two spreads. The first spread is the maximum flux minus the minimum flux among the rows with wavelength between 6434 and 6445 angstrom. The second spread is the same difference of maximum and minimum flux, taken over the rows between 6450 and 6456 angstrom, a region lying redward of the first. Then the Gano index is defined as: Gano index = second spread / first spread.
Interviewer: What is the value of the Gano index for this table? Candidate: 0.58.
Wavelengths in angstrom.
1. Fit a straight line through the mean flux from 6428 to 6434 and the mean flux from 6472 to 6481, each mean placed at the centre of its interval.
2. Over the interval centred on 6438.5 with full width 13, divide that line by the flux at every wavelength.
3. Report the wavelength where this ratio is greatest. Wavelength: 6440.27 angstrom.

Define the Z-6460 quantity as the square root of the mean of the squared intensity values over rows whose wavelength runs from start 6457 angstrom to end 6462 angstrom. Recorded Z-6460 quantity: 9.53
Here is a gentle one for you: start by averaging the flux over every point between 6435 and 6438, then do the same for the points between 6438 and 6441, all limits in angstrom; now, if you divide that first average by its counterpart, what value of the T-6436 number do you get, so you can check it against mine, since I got 1.01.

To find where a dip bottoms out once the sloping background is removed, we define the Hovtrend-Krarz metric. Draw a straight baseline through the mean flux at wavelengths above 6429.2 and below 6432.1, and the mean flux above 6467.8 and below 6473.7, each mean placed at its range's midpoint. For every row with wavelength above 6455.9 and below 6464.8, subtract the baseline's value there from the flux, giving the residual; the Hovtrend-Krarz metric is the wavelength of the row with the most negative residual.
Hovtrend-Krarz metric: 6462.56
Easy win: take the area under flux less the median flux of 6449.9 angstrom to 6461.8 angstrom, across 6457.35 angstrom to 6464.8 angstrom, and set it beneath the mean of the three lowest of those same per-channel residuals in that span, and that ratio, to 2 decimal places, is 0.16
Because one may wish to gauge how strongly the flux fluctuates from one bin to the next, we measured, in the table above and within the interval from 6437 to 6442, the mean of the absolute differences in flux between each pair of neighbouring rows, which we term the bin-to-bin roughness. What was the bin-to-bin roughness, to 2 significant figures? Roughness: 0.037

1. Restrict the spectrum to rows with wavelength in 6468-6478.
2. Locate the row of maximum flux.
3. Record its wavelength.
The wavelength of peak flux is 6477.45 angstrom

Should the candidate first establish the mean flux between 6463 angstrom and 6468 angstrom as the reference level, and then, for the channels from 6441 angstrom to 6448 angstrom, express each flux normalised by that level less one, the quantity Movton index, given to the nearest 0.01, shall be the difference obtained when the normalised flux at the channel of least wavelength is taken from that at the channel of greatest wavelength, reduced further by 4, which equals -3.96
